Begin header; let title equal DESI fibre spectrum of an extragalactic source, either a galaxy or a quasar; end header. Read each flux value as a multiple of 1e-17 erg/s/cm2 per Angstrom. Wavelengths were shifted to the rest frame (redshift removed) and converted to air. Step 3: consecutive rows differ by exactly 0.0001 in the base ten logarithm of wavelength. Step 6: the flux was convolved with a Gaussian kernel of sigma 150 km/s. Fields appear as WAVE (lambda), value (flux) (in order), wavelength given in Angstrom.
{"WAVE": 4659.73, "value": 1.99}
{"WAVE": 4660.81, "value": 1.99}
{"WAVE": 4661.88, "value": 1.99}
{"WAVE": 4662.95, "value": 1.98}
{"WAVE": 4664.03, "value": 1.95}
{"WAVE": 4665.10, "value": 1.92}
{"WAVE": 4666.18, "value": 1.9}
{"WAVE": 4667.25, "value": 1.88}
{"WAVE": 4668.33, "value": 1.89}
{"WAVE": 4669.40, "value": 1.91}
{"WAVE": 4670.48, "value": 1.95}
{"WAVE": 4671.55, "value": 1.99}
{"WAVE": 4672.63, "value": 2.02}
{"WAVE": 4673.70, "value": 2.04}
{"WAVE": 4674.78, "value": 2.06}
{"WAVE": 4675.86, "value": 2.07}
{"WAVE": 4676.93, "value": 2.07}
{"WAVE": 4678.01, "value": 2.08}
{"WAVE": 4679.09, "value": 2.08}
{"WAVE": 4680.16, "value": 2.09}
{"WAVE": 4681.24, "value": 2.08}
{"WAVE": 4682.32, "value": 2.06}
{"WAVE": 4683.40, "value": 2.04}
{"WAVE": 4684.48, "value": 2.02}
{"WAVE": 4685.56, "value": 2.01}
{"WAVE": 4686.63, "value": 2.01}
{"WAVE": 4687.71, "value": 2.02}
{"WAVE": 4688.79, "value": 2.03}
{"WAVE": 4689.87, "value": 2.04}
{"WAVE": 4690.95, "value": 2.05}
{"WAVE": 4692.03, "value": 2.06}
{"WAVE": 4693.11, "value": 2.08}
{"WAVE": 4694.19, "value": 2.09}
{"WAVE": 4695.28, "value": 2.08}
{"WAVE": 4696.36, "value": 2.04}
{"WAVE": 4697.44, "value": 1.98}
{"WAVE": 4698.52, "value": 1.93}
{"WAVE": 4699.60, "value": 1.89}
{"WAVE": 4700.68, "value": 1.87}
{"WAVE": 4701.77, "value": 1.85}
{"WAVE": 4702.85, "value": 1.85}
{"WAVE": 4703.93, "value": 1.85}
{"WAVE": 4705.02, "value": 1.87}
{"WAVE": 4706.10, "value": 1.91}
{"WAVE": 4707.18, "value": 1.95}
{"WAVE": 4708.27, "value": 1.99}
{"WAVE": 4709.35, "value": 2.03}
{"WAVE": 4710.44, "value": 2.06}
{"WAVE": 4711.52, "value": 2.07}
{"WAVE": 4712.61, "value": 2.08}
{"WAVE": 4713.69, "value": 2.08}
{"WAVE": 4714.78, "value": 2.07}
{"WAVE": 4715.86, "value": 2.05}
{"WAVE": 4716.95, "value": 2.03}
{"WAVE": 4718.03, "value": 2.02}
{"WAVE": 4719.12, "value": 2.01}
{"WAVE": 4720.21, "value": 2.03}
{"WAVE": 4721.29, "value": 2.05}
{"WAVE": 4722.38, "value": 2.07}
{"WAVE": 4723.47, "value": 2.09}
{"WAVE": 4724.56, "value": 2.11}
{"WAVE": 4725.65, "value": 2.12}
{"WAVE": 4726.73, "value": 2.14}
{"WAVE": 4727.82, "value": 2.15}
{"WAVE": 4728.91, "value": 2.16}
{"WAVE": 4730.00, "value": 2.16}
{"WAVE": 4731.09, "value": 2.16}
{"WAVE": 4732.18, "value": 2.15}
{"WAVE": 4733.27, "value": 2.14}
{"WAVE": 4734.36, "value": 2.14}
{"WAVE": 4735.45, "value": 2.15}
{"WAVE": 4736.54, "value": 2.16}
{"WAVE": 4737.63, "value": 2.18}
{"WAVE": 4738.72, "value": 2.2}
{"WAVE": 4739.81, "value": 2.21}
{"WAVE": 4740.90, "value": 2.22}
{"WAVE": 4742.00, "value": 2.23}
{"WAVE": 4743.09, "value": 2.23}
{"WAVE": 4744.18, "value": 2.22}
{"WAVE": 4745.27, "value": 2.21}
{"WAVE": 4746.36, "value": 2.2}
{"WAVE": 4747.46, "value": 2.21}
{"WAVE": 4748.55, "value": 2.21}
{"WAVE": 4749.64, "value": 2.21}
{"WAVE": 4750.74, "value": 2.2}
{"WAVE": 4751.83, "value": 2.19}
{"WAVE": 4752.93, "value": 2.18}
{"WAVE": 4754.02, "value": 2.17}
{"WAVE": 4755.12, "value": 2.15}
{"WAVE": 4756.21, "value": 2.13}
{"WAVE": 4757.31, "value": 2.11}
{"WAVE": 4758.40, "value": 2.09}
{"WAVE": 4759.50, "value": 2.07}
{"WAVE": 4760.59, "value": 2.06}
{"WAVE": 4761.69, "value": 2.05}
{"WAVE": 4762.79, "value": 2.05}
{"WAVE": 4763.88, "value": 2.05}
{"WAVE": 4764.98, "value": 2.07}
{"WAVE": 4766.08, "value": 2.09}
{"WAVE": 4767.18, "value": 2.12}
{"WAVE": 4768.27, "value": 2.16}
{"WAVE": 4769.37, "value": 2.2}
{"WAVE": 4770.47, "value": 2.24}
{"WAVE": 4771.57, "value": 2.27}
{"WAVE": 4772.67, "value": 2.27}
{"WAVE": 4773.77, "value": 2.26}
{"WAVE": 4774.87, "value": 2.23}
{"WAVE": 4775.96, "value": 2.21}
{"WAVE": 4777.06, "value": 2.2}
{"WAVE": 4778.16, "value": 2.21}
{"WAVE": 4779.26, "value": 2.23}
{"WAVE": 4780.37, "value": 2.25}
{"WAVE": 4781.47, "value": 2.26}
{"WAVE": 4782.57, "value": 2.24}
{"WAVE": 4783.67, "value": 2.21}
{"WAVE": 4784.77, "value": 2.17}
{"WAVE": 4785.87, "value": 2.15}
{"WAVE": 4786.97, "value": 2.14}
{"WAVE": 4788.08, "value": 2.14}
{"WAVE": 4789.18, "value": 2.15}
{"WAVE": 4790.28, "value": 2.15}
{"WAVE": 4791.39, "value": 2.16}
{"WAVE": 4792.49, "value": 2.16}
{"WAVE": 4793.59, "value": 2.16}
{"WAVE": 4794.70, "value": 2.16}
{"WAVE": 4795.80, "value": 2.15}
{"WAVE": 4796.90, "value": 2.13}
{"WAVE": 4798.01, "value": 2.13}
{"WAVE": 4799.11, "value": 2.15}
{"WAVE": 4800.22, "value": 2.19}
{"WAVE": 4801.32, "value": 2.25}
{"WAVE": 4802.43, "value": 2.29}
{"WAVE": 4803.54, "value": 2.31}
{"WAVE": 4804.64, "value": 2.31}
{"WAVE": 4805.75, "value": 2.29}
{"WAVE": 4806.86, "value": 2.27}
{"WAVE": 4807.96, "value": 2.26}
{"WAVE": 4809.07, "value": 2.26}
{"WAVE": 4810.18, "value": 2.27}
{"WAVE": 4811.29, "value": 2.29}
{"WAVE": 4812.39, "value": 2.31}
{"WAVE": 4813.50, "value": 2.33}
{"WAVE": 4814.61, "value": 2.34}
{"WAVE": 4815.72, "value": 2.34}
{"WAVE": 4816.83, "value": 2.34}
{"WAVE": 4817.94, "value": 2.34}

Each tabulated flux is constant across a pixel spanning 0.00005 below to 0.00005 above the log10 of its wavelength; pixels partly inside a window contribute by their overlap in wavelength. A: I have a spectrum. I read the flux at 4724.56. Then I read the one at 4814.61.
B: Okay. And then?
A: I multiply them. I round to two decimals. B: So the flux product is 4.94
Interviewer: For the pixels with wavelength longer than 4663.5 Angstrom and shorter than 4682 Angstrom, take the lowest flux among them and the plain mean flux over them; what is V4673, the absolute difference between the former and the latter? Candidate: 0.12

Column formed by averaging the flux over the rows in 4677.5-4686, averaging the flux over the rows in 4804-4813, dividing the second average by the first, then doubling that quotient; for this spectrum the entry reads 2.22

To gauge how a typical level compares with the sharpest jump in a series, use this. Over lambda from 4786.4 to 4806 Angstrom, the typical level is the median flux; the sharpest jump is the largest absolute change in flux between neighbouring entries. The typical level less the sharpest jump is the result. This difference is 2.10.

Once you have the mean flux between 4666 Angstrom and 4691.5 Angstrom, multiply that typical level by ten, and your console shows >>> 20.2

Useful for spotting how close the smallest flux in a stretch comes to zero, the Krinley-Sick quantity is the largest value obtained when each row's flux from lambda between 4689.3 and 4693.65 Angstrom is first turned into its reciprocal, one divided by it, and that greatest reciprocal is 0.490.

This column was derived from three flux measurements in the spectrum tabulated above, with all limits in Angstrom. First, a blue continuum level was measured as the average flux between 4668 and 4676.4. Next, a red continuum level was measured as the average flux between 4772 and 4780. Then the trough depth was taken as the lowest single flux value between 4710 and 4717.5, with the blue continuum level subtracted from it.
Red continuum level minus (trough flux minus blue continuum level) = 2.2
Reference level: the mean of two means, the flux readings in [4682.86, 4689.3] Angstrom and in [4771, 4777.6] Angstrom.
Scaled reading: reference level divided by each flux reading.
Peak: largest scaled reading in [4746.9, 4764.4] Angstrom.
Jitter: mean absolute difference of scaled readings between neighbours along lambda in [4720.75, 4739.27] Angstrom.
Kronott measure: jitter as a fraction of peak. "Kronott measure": 0.0054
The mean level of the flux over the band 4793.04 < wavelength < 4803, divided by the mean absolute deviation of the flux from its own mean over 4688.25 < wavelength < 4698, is 89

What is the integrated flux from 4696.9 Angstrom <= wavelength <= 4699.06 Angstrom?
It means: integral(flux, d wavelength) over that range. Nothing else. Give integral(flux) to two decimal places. 4.23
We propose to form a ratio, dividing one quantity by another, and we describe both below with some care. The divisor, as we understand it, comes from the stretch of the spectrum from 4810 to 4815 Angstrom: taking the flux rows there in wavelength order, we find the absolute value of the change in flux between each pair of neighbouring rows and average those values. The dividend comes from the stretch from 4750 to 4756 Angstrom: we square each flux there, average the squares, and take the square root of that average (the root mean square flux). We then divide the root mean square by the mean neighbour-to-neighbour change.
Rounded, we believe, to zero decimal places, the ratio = 124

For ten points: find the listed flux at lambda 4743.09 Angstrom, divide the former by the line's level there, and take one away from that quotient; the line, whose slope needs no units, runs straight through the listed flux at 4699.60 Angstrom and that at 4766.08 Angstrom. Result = 0.10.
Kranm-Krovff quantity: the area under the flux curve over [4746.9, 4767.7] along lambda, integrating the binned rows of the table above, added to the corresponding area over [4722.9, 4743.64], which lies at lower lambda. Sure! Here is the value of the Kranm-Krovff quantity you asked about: 89.1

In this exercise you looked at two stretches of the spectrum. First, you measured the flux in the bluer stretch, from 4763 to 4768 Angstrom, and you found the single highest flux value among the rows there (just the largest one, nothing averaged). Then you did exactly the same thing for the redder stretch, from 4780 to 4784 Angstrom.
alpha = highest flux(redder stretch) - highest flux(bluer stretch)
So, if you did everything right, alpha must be 0.14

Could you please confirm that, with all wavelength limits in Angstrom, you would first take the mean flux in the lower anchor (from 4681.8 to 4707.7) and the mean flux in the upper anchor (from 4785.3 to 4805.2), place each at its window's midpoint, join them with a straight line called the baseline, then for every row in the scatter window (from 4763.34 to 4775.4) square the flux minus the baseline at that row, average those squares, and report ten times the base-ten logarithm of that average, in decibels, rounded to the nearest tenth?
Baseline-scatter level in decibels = -21.2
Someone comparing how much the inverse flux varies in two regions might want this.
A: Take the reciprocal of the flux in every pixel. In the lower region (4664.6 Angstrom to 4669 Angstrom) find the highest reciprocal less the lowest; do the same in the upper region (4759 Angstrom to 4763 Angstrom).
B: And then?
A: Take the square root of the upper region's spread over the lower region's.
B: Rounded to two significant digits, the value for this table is 0.65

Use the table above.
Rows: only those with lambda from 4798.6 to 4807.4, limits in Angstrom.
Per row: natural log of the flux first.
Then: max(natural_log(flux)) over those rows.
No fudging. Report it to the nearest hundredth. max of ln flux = 0.84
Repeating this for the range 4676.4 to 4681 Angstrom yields 0.74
